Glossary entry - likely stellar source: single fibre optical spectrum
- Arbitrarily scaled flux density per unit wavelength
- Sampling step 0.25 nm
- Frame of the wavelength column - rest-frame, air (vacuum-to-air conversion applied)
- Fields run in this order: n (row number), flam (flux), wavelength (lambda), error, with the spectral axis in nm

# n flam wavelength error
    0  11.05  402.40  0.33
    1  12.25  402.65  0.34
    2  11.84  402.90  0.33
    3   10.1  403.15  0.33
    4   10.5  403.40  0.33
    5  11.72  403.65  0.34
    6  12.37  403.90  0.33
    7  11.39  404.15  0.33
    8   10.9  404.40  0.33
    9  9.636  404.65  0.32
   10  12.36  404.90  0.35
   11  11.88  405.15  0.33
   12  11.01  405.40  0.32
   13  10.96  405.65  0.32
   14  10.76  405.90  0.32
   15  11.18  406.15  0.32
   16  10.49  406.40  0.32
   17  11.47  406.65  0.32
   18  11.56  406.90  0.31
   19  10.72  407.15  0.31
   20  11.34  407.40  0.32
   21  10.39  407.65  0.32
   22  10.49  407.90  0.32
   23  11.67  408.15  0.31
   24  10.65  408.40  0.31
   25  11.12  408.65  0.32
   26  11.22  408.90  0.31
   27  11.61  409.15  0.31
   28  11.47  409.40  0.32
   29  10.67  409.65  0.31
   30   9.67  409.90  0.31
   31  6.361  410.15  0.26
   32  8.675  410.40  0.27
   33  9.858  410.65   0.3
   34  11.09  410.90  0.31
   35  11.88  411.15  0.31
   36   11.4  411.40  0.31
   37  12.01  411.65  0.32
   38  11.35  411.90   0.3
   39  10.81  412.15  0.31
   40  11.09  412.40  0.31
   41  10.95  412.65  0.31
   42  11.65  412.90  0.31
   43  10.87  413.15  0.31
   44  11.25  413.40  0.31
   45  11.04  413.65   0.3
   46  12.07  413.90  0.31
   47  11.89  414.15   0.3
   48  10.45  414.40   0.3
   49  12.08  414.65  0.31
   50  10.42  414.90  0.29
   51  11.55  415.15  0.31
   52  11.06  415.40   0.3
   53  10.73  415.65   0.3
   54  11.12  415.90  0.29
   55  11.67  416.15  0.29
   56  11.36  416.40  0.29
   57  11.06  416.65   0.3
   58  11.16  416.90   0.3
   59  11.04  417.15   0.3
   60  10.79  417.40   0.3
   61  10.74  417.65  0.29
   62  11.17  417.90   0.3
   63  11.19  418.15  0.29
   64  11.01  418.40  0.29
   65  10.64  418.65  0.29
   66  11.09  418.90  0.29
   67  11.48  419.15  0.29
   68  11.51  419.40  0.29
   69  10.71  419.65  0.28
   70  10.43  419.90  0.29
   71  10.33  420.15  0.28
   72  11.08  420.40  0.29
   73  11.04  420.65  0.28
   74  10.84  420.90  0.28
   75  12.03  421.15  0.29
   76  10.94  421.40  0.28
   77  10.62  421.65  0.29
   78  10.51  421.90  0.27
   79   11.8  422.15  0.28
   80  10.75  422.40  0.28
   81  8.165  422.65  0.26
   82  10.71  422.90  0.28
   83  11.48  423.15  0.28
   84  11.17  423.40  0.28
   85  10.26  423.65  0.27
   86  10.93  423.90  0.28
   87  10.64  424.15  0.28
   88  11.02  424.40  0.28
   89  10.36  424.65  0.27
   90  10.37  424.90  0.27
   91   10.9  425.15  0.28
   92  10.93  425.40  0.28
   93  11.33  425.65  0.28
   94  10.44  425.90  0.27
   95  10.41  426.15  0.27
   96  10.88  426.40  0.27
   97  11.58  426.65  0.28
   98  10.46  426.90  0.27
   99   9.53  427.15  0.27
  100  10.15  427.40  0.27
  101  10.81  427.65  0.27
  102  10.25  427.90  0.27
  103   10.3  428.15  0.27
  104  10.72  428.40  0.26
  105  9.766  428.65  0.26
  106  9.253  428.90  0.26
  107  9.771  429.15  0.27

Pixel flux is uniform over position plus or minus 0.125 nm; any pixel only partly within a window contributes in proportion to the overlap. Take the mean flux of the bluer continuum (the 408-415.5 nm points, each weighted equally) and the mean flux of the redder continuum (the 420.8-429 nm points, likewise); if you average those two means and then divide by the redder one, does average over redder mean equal 1.015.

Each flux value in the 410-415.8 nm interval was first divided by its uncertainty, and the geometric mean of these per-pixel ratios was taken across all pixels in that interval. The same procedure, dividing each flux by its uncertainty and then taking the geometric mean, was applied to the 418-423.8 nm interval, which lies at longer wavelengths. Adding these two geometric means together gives 74.1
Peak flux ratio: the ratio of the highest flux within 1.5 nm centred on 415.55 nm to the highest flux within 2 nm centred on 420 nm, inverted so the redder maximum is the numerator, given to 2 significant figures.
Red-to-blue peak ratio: 0.99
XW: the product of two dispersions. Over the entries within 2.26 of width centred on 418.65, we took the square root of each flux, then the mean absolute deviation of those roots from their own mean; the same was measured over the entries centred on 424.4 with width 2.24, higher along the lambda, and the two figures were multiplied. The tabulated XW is 0.0017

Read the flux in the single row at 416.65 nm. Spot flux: 11.06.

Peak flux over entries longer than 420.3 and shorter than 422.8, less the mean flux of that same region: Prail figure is 1.3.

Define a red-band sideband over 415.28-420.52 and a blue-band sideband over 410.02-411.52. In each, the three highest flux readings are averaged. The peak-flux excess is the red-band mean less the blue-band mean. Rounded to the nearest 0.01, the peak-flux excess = 0.10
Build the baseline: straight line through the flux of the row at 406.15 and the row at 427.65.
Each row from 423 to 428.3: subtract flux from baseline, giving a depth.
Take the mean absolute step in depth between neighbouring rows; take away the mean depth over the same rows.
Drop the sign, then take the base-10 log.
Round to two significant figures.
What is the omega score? -0.46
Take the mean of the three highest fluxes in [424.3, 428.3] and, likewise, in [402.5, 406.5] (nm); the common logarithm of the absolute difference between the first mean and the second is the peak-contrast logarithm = 0.01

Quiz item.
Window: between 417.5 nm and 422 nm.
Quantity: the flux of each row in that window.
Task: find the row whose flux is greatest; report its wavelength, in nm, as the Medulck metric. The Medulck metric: 421.15 nm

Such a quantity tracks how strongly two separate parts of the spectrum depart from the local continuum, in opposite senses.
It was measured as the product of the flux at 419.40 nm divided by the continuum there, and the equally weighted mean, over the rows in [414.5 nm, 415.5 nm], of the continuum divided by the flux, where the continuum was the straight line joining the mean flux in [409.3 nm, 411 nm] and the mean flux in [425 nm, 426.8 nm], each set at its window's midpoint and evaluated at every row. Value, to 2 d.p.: 0.99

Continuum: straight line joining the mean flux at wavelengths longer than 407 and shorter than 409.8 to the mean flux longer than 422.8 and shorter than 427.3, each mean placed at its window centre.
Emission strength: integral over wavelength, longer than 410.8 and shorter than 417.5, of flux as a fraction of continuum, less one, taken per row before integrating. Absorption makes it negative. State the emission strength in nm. 0.20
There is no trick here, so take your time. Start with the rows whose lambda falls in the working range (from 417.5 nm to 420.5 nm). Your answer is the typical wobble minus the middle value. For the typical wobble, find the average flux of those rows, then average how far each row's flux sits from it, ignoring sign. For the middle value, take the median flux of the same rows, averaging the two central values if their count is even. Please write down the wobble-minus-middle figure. -10.7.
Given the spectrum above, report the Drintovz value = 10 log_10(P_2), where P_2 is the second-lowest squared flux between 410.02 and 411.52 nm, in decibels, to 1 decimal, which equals 18.8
